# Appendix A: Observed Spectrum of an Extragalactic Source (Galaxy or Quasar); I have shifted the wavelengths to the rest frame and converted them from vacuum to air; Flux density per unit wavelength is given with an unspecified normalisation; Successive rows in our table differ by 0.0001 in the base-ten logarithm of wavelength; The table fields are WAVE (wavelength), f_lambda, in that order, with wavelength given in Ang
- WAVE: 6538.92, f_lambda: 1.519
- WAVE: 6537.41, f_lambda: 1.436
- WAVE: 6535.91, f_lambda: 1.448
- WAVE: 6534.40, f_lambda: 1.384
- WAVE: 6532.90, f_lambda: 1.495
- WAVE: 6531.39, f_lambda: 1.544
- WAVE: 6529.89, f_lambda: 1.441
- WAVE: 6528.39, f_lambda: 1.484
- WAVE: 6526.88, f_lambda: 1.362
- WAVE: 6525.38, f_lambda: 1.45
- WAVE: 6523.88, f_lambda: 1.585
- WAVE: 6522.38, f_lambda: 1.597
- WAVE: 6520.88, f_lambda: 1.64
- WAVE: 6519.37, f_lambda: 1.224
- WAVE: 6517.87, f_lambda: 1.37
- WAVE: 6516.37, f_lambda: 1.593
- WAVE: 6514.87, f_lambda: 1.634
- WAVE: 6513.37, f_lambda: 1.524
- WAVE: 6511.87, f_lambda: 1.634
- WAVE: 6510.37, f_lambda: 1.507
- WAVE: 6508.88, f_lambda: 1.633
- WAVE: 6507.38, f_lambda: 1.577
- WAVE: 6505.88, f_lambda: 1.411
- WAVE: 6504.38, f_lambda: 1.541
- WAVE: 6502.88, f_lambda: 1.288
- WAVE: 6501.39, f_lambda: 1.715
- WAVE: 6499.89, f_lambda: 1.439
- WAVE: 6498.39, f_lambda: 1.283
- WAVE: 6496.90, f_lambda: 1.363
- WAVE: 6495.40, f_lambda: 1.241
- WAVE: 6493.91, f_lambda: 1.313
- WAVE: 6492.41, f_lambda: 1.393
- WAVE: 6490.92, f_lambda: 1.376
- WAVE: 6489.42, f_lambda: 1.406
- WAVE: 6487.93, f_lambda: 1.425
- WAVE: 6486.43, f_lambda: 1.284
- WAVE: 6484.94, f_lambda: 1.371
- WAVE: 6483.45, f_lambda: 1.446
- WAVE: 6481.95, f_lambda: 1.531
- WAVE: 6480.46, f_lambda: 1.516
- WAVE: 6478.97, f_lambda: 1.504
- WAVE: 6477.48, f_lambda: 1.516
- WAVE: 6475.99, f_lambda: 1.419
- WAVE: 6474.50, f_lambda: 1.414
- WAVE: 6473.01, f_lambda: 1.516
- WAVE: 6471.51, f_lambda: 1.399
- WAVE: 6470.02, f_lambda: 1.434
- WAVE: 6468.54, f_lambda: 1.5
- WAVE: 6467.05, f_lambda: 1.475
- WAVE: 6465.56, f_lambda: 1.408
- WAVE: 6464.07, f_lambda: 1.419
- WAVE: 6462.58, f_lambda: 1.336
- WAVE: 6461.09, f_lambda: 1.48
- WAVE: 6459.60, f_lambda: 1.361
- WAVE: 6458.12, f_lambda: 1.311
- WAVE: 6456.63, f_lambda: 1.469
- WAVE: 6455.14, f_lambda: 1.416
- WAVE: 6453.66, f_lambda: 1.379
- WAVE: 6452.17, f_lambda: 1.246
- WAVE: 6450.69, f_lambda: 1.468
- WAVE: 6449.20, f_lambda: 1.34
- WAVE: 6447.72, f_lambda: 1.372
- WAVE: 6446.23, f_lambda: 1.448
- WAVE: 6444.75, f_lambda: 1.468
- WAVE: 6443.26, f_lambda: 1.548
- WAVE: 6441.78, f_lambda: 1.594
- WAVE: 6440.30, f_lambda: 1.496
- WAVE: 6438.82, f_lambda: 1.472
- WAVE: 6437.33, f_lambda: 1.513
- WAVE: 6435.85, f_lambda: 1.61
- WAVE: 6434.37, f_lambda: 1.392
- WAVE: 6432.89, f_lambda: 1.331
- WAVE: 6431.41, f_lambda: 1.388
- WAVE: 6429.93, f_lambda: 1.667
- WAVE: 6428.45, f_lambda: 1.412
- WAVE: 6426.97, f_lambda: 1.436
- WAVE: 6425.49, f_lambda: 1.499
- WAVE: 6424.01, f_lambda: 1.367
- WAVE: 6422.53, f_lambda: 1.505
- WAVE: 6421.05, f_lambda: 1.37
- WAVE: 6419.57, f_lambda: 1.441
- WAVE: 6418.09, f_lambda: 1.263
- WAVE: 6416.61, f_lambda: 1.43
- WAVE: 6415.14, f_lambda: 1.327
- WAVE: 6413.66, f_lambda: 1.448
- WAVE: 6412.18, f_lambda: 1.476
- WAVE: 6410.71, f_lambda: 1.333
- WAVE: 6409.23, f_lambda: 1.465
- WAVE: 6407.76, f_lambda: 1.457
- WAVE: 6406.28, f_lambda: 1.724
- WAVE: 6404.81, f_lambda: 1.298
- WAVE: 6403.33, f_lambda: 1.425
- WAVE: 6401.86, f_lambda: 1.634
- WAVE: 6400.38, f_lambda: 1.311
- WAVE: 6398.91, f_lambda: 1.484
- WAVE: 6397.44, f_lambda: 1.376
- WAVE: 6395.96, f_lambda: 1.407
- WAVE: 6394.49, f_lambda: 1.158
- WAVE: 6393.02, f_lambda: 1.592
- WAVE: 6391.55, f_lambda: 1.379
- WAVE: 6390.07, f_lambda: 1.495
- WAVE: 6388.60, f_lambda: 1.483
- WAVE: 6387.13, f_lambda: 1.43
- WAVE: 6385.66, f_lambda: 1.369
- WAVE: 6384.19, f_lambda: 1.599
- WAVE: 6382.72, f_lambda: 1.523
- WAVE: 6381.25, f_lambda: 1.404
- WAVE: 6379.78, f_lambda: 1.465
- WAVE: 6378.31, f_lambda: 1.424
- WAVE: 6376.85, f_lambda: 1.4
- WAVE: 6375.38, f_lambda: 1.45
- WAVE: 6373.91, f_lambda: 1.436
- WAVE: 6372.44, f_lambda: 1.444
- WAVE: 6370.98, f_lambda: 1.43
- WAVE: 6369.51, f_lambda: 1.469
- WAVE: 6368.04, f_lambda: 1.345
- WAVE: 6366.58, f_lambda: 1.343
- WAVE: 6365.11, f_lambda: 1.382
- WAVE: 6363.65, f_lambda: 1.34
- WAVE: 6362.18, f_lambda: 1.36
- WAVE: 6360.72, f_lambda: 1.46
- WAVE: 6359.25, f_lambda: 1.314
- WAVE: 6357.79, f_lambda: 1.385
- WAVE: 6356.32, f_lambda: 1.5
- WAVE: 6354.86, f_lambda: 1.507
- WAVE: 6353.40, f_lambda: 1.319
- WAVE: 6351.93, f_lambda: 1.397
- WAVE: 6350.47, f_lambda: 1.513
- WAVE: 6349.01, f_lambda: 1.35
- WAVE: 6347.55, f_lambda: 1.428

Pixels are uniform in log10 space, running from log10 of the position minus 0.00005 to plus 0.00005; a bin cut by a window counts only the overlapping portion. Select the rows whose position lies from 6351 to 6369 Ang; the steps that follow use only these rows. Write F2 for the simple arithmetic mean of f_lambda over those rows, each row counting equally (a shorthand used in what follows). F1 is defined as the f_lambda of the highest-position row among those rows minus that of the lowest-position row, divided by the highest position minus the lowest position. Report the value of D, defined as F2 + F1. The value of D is 1.38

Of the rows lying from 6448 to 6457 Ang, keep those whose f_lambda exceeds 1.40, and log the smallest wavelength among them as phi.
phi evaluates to 6450.69 Ang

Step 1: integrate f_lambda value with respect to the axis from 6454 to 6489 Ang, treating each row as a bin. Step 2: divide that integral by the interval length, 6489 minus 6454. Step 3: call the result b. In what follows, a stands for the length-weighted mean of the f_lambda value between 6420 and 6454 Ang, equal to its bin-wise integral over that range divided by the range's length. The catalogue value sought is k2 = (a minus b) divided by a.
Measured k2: 0.012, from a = 1.45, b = 1.43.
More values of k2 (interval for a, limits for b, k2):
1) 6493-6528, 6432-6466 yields 0.031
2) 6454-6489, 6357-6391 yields 0.006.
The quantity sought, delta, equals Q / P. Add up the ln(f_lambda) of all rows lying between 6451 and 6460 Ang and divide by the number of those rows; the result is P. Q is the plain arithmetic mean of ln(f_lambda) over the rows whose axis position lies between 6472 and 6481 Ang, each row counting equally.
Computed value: 1.27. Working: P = 0.31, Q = 0.39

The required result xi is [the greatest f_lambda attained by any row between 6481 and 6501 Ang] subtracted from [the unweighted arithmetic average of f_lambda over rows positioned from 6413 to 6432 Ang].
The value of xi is -0.10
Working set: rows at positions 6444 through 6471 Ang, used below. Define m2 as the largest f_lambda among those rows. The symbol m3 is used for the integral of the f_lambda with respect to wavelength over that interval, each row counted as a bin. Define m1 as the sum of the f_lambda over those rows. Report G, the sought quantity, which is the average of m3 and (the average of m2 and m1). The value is 25.7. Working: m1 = 25.3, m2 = 1.5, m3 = 38.0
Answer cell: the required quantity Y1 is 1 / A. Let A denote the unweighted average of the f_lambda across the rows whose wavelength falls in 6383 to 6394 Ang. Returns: 0.677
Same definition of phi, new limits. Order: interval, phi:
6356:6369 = 6356.32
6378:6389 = 6378.31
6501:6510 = 6501.39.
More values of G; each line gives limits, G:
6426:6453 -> 26.6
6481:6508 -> 25.8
